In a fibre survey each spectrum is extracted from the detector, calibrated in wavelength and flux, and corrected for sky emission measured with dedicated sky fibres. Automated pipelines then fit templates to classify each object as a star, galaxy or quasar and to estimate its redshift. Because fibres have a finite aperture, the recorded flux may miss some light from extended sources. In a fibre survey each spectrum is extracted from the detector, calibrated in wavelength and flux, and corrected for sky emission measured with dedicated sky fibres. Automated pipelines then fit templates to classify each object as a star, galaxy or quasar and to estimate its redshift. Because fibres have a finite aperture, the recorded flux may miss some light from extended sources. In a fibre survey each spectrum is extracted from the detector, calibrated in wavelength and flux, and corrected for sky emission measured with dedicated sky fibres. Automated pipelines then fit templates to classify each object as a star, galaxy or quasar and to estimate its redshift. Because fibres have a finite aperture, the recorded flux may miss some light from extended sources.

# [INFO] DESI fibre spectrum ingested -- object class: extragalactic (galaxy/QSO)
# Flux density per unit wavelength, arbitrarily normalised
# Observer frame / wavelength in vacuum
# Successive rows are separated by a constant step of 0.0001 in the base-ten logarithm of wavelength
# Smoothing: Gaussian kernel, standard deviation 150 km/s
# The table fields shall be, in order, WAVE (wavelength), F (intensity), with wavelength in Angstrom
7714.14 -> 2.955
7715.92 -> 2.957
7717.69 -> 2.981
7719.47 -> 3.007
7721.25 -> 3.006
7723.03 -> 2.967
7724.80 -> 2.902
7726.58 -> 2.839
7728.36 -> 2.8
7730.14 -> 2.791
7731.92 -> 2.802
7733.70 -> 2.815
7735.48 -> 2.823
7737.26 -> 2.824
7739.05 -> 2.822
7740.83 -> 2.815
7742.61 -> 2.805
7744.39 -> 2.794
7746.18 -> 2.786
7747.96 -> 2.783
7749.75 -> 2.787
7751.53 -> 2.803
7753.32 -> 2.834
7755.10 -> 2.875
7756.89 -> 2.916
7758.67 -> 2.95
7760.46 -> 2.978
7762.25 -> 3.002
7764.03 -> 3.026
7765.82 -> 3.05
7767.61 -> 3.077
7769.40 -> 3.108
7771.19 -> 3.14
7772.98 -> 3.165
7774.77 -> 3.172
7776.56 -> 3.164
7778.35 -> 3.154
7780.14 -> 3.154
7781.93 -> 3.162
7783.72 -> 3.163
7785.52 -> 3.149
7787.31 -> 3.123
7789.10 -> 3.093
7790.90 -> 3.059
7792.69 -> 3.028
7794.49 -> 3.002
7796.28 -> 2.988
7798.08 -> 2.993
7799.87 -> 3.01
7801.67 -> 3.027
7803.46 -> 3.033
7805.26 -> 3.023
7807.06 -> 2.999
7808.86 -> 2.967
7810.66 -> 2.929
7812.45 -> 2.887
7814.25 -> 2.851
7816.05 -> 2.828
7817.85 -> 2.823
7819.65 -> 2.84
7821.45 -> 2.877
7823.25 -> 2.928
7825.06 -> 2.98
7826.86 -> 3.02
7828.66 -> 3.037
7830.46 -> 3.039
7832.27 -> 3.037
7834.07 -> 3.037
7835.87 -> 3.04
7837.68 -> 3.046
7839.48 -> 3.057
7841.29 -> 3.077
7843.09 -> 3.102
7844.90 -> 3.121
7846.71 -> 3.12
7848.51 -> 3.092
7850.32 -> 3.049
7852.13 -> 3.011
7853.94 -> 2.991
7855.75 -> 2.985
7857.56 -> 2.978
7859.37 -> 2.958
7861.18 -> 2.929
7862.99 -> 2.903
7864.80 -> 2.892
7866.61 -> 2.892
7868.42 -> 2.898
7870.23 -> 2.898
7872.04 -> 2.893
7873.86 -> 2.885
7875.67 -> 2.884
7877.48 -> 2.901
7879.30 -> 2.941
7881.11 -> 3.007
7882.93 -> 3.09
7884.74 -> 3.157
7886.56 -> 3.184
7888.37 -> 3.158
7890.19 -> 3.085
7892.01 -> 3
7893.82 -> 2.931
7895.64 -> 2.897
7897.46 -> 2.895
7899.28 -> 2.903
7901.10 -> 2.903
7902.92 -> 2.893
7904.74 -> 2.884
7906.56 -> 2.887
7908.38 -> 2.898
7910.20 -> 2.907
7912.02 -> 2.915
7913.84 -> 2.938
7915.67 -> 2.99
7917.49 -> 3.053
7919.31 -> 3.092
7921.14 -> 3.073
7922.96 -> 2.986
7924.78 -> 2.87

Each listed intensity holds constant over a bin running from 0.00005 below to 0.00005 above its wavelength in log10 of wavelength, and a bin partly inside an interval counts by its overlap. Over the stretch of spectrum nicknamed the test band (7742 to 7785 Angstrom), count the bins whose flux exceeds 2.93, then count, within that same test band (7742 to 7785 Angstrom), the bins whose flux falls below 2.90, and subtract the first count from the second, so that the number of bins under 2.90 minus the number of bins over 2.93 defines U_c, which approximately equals -7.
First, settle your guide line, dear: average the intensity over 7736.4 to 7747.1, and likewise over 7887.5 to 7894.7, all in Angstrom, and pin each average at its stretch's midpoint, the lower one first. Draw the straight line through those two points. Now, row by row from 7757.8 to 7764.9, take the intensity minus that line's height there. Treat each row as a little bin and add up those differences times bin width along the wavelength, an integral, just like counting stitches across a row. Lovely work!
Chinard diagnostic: 1.1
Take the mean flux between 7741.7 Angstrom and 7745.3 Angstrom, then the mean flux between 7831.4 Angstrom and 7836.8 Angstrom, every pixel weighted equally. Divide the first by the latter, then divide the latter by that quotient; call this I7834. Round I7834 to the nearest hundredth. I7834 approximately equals 3.30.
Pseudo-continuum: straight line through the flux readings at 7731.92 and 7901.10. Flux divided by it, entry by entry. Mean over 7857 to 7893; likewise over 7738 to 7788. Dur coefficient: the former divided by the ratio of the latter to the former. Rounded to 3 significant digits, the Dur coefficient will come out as 1.00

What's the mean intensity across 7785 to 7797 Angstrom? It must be 3.06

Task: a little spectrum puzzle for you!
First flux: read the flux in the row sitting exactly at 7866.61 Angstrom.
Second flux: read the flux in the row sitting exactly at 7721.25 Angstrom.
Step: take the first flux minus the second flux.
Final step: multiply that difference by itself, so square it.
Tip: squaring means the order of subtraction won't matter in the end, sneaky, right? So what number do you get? 0.013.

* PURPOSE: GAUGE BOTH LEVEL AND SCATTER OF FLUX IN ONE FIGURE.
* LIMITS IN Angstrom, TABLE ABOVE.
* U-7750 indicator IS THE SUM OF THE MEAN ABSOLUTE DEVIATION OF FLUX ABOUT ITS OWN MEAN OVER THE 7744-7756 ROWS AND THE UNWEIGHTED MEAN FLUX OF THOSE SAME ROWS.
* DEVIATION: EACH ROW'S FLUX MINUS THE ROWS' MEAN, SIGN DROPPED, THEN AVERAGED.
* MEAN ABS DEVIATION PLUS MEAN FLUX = 2.83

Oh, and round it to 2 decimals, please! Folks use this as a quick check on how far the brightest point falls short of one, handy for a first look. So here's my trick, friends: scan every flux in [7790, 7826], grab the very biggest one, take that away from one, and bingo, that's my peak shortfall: -2.06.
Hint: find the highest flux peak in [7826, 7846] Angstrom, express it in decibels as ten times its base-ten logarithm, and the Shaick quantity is 4.94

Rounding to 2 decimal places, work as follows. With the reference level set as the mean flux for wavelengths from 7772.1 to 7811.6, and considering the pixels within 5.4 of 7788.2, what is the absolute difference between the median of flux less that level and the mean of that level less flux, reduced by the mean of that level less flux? 0.10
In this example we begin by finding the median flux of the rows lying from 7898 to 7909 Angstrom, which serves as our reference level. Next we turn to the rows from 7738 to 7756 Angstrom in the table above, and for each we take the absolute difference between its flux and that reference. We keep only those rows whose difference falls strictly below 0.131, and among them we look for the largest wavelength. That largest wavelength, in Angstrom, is 7755.10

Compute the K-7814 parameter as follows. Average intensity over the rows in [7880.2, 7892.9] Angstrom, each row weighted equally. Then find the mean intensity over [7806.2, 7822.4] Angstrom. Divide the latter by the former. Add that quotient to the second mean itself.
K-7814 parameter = 3.82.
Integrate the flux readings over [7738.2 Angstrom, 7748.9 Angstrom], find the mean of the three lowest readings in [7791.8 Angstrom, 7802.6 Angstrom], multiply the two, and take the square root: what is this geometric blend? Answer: 9.47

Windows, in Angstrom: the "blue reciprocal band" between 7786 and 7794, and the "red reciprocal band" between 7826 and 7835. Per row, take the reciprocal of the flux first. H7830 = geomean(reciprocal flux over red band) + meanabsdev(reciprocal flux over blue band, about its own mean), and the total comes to 0.333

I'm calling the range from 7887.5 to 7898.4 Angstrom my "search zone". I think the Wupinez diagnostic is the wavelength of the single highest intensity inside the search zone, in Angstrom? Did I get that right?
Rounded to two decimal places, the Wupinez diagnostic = 7888.37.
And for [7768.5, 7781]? 7774.77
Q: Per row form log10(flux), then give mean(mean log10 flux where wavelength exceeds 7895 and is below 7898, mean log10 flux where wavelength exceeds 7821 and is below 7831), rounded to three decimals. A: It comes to 0.468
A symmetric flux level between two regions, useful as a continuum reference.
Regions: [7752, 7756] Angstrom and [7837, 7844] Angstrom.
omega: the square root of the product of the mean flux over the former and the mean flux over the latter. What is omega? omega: 2.96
